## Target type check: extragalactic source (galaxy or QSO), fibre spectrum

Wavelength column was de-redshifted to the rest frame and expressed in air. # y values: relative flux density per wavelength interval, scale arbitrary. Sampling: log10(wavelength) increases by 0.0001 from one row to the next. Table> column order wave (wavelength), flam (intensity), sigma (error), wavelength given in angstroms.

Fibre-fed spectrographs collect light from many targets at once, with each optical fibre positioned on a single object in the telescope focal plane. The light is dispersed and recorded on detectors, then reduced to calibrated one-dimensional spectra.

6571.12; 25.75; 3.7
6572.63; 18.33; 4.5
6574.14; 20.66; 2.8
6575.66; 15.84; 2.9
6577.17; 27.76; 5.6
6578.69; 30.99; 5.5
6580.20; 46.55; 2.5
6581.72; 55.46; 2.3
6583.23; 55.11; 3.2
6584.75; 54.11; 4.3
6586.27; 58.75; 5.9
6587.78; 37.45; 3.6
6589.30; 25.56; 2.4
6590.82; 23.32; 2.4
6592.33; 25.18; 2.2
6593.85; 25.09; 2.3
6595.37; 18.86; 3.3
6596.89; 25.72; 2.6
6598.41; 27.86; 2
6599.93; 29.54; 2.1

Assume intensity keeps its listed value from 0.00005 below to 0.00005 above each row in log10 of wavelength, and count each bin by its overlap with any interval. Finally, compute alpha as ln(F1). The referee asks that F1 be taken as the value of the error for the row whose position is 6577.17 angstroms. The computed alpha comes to 1.7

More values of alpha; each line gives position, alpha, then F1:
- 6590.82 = 0.9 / 2.4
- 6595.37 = 1.2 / 3.3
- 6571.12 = 1.3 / 3.7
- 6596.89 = 1.0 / 2.6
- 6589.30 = 0.9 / 2.4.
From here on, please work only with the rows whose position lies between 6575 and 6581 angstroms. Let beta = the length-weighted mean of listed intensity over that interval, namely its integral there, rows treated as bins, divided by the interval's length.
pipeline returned 30.7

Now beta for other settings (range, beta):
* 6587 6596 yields 26.1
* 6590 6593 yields 24.3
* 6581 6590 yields 47.9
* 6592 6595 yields 24.3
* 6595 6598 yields 23.4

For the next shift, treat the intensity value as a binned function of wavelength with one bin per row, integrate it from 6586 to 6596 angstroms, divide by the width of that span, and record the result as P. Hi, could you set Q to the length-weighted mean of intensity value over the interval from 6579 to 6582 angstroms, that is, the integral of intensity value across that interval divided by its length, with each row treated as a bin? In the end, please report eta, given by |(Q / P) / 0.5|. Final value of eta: 3.2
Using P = 29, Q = 47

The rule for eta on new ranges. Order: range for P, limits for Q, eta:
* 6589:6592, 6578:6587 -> 4.1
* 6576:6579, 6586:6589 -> 3.2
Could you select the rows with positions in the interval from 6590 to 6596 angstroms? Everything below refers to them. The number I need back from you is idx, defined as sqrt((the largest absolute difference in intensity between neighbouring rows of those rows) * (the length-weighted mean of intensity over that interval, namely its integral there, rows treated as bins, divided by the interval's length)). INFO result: 12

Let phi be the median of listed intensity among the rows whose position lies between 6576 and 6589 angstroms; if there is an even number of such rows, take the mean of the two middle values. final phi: 50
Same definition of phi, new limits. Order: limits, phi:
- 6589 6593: 25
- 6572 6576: 18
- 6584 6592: 37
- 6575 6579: 28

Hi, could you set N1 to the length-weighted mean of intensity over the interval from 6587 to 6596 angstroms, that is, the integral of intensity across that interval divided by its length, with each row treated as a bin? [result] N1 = 26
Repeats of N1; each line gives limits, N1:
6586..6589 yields 43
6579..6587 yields 53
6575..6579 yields 24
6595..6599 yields 24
